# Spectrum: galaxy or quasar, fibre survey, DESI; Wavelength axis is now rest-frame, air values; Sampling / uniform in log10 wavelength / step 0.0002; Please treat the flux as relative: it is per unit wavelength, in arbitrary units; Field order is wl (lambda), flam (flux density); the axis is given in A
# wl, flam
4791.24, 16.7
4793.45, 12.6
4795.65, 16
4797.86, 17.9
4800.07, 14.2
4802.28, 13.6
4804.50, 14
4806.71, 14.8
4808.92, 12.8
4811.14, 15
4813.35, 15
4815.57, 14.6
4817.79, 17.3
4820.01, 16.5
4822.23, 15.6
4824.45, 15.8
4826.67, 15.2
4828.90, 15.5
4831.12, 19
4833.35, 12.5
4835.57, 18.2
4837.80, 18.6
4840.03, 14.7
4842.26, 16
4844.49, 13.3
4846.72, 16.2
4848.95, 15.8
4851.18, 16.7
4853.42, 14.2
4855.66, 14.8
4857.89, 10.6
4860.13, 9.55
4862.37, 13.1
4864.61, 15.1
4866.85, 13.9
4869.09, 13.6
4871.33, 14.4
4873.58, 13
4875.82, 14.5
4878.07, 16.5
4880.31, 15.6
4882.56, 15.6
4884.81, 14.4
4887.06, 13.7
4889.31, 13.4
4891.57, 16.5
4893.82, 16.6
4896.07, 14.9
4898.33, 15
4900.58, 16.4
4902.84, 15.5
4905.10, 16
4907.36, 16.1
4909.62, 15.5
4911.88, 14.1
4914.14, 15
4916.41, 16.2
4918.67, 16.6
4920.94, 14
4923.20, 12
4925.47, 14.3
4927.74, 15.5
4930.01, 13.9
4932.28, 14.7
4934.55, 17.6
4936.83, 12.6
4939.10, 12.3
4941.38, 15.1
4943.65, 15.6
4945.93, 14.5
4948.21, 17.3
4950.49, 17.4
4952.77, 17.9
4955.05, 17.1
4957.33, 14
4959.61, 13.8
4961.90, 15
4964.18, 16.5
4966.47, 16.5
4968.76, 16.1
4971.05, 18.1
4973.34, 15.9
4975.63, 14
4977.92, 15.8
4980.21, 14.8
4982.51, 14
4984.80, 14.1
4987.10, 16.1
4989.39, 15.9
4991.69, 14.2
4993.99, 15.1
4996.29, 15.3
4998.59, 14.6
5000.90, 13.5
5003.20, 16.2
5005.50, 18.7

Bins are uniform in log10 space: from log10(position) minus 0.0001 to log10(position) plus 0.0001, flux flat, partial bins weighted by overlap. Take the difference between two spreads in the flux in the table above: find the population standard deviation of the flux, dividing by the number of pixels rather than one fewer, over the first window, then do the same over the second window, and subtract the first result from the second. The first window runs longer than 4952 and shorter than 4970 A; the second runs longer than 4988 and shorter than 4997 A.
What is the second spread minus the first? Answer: -0.8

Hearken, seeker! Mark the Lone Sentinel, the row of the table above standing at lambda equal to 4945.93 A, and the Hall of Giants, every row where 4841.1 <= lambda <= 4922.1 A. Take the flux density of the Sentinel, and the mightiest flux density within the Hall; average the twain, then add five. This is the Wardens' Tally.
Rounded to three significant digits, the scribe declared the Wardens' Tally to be 20.6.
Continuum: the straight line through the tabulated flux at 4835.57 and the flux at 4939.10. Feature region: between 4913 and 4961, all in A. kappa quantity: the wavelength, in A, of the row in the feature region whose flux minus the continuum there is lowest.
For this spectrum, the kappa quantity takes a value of 4923.20 A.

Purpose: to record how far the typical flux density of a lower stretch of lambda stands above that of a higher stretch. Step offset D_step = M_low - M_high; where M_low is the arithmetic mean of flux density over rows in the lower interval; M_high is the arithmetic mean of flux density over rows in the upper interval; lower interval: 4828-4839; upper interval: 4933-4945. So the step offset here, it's 2.1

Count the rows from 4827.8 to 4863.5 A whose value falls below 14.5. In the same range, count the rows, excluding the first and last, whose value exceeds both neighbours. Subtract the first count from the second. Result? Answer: 0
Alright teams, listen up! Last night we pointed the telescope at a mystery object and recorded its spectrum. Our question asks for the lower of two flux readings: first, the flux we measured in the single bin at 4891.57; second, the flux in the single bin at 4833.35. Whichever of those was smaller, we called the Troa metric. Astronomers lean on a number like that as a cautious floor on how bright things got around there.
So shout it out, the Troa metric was 12.5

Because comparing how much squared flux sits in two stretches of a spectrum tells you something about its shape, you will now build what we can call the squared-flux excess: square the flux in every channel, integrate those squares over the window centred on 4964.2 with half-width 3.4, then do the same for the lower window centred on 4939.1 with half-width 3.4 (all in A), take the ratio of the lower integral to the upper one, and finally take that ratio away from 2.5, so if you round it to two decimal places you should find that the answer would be 1.80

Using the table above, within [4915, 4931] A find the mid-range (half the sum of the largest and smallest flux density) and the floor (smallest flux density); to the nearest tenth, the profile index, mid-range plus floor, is 26.3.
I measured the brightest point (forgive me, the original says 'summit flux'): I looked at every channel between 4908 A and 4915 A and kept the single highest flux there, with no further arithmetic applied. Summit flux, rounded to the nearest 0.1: 15.5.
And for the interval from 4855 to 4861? 14.8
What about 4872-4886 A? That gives 16.5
